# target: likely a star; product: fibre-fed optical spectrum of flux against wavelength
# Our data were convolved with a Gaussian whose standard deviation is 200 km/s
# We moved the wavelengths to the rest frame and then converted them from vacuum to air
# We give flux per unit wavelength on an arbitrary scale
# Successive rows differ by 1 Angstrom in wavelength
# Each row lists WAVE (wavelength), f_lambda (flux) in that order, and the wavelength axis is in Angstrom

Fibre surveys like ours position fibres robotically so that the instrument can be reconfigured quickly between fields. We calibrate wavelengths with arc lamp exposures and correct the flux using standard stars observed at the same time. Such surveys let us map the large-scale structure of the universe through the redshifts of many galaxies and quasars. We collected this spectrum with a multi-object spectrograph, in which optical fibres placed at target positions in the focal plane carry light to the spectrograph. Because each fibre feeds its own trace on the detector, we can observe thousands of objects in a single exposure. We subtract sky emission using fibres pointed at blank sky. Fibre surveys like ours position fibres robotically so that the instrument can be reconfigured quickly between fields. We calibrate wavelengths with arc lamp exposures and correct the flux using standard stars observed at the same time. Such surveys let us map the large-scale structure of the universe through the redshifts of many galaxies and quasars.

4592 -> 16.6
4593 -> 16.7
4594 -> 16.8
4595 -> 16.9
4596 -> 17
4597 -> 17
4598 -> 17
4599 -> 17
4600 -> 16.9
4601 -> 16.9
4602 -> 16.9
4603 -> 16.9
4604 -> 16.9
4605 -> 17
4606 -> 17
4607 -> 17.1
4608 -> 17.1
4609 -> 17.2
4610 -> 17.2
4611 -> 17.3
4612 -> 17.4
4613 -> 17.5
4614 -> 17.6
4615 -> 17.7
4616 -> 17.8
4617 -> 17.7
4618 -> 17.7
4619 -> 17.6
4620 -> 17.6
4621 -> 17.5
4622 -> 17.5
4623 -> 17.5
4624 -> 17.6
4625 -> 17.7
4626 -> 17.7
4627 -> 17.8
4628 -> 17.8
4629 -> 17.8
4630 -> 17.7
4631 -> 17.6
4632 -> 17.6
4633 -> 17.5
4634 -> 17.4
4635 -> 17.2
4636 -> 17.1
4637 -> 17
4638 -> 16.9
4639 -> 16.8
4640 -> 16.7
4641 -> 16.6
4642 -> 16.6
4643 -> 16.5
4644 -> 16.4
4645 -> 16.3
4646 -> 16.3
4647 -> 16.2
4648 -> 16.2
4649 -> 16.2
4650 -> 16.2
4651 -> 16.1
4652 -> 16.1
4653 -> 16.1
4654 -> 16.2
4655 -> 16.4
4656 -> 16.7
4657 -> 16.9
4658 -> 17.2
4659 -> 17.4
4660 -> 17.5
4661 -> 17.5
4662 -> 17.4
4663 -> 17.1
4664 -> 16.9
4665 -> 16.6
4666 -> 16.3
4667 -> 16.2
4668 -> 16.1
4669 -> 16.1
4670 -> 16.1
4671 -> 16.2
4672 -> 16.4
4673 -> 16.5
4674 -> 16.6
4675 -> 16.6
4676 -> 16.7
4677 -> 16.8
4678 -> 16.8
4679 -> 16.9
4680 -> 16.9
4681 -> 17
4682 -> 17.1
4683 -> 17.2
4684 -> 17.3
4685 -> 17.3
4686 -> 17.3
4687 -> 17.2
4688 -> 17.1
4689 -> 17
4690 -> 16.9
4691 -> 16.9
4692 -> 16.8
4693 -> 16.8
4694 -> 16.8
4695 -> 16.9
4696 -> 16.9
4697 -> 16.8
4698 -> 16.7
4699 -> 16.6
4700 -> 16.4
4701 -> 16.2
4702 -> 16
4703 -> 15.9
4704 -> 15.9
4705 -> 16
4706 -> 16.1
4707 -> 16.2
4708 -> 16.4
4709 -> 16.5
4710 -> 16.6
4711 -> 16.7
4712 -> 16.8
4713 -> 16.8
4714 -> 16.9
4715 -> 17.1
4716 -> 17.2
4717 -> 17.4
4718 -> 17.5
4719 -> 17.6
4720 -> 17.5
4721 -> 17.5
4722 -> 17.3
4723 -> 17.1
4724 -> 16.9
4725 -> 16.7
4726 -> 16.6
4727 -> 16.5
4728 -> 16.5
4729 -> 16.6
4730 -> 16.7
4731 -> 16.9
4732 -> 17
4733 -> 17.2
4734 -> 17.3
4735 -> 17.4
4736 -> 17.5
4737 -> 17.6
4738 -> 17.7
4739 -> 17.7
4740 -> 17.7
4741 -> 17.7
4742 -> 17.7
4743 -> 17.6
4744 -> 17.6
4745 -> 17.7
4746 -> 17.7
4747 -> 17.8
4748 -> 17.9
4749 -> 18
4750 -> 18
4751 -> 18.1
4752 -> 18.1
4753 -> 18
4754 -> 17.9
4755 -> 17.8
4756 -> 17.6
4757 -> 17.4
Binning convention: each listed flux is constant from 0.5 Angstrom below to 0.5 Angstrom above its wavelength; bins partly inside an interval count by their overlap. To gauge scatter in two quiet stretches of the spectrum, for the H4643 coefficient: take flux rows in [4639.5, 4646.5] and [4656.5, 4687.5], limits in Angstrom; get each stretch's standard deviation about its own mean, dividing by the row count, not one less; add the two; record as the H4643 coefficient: 0.58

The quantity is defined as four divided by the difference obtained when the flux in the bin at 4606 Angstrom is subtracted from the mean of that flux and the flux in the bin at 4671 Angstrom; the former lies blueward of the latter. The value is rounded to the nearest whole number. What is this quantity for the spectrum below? -10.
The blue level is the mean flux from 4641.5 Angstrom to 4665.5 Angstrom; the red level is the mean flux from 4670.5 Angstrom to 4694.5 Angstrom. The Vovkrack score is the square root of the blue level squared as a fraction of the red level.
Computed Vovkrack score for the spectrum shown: 4.05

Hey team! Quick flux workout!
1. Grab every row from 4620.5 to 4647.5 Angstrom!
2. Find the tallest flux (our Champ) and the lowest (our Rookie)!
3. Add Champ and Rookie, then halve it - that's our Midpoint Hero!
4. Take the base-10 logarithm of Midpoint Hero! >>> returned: 1.23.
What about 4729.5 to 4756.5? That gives 1.24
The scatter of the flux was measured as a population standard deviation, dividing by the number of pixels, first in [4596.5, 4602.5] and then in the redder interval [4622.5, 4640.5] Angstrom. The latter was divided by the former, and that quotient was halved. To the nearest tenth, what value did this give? 3.6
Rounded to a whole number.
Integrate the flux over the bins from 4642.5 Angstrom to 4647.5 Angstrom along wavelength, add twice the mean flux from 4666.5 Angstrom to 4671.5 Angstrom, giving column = 114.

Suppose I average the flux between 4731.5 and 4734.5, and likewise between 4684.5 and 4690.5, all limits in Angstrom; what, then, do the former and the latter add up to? 34.3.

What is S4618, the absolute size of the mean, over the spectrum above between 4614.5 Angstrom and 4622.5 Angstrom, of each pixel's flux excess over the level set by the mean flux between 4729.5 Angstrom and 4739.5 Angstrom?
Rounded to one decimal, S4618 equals 0.3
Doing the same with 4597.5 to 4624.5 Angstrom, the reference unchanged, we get 0.0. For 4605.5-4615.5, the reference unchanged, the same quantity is 0.0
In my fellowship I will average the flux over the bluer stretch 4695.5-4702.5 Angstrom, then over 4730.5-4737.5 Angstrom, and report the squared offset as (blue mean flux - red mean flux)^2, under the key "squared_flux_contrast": 0.6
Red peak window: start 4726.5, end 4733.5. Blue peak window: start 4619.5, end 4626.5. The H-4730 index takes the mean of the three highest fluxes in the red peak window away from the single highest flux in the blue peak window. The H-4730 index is 0.7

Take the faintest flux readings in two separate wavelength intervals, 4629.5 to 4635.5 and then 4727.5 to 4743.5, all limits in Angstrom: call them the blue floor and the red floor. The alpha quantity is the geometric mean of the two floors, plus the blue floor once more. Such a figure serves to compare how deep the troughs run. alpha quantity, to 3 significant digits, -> 34.0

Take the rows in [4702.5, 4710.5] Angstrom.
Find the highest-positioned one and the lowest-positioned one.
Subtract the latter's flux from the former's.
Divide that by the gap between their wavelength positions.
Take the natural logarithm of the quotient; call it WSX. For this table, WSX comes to -2.30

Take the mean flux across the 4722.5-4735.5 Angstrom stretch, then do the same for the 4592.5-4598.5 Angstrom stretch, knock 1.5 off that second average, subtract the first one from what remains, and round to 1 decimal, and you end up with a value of -1.5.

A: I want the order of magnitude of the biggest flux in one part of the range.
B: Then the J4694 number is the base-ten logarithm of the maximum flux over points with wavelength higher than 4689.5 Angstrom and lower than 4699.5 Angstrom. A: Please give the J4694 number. 1.23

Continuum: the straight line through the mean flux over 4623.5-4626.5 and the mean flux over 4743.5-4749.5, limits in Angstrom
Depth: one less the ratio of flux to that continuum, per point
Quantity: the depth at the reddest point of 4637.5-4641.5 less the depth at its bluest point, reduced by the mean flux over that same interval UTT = -16.7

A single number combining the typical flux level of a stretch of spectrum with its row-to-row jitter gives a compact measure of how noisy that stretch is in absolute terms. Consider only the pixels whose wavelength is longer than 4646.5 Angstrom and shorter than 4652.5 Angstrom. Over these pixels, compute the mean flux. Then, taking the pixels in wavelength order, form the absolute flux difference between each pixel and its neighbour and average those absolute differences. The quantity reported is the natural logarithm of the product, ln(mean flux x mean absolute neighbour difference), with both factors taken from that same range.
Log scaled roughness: -1.1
